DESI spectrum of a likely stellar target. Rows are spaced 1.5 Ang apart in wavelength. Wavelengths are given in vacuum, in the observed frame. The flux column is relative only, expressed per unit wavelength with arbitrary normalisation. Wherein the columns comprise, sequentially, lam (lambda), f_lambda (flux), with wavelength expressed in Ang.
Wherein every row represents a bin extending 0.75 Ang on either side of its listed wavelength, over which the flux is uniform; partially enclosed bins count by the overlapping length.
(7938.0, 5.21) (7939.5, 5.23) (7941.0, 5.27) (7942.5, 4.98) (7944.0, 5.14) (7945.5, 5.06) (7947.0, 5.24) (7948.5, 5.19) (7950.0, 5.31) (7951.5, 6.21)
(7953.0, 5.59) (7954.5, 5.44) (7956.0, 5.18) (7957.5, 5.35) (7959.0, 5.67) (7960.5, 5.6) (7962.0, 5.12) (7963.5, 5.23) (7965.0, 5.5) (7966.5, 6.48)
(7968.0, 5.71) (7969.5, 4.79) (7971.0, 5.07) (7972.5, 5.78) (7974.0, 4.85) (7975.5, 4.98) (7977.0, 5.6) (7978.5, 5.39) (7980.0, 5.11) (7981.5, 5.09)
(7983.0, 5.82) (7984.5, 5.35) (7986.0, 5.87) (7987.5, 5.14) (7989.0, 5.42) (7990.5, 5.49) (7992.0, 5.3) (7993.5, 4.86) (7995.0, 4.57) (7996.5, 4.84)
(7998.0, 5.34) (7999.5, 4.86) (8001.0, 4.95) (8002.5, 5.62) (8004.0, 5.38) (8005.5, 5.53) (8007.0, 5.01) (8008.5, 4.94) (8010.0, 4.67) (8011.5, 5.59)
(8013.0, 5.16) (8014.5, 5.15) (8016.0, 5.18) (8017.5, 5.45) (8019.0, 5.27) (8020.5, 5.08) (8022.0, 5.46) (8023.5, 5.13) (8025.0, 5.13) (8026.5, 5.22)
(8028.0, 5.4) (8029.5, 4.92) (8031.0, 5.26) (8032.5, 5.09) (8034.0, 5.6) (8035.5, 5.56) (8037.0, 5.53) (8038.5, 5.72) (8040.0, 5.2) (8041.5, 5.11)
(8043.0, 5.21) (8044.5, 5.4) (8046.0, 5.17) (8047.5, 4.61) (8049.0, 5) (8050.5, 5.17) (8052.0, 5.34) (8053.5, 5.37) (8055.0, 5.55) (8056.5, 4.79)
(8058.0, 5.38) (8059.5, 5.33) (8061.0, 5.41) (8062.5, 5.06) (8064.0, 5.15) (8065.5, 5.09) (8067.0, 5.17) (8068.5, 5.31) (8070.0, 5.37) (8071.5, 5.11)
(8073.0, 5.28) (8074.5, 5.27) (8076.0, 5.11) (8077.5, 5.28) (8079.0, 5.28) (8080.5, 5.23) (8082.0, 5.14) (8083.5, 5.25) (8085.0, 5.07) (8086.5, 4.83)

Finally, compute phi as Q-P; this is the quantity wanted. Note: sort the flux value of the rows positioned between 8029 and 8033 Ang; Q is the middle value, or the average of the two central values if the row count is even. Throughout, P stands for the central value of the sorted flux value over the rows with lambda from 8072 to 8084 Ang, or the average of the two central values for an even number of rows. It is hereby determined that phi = -0.17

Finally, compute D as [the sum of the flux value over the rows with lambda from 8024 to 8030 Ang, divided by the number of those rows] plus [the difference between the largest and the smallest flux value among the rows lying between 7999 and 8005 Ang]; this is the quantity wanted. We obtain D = 5.9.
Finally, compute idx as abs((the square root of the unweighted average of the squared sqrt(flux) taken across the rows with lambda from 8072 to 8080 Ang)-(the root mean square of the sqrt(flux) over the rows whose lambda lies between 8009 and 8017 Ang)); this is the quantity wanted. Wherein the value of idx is 0.021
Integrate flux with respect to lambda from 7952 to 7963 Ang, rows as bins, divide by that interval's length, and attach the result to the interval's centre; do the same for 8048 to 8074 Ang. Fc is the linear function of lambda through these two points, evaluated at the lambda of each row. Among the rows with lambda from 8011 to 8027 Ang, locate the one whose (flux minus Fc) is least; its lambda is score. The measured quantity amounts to 8020.5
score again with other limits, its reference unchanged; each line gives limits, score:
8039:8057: 8047.5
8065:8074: 8065.5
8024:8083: 8047.5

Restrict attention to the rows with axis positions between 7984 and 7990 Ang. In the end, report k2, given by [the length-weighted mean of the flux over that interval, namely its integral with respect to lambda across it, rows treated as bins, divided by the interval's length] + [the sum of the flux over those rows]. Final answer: 27.2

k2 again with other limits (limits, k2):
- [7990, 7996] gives 25.2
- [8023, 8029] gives 26.1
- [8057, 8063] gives 26.5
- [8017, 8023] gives 26.6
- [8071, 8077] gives 26.0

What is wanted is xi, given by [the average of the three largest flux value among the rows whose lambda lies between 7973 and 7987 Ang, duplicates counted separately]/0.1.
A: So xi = 57.6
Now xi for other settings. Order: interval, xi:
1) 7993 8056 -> 56.5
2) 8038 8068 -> 55.6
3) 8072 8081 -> 52.8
